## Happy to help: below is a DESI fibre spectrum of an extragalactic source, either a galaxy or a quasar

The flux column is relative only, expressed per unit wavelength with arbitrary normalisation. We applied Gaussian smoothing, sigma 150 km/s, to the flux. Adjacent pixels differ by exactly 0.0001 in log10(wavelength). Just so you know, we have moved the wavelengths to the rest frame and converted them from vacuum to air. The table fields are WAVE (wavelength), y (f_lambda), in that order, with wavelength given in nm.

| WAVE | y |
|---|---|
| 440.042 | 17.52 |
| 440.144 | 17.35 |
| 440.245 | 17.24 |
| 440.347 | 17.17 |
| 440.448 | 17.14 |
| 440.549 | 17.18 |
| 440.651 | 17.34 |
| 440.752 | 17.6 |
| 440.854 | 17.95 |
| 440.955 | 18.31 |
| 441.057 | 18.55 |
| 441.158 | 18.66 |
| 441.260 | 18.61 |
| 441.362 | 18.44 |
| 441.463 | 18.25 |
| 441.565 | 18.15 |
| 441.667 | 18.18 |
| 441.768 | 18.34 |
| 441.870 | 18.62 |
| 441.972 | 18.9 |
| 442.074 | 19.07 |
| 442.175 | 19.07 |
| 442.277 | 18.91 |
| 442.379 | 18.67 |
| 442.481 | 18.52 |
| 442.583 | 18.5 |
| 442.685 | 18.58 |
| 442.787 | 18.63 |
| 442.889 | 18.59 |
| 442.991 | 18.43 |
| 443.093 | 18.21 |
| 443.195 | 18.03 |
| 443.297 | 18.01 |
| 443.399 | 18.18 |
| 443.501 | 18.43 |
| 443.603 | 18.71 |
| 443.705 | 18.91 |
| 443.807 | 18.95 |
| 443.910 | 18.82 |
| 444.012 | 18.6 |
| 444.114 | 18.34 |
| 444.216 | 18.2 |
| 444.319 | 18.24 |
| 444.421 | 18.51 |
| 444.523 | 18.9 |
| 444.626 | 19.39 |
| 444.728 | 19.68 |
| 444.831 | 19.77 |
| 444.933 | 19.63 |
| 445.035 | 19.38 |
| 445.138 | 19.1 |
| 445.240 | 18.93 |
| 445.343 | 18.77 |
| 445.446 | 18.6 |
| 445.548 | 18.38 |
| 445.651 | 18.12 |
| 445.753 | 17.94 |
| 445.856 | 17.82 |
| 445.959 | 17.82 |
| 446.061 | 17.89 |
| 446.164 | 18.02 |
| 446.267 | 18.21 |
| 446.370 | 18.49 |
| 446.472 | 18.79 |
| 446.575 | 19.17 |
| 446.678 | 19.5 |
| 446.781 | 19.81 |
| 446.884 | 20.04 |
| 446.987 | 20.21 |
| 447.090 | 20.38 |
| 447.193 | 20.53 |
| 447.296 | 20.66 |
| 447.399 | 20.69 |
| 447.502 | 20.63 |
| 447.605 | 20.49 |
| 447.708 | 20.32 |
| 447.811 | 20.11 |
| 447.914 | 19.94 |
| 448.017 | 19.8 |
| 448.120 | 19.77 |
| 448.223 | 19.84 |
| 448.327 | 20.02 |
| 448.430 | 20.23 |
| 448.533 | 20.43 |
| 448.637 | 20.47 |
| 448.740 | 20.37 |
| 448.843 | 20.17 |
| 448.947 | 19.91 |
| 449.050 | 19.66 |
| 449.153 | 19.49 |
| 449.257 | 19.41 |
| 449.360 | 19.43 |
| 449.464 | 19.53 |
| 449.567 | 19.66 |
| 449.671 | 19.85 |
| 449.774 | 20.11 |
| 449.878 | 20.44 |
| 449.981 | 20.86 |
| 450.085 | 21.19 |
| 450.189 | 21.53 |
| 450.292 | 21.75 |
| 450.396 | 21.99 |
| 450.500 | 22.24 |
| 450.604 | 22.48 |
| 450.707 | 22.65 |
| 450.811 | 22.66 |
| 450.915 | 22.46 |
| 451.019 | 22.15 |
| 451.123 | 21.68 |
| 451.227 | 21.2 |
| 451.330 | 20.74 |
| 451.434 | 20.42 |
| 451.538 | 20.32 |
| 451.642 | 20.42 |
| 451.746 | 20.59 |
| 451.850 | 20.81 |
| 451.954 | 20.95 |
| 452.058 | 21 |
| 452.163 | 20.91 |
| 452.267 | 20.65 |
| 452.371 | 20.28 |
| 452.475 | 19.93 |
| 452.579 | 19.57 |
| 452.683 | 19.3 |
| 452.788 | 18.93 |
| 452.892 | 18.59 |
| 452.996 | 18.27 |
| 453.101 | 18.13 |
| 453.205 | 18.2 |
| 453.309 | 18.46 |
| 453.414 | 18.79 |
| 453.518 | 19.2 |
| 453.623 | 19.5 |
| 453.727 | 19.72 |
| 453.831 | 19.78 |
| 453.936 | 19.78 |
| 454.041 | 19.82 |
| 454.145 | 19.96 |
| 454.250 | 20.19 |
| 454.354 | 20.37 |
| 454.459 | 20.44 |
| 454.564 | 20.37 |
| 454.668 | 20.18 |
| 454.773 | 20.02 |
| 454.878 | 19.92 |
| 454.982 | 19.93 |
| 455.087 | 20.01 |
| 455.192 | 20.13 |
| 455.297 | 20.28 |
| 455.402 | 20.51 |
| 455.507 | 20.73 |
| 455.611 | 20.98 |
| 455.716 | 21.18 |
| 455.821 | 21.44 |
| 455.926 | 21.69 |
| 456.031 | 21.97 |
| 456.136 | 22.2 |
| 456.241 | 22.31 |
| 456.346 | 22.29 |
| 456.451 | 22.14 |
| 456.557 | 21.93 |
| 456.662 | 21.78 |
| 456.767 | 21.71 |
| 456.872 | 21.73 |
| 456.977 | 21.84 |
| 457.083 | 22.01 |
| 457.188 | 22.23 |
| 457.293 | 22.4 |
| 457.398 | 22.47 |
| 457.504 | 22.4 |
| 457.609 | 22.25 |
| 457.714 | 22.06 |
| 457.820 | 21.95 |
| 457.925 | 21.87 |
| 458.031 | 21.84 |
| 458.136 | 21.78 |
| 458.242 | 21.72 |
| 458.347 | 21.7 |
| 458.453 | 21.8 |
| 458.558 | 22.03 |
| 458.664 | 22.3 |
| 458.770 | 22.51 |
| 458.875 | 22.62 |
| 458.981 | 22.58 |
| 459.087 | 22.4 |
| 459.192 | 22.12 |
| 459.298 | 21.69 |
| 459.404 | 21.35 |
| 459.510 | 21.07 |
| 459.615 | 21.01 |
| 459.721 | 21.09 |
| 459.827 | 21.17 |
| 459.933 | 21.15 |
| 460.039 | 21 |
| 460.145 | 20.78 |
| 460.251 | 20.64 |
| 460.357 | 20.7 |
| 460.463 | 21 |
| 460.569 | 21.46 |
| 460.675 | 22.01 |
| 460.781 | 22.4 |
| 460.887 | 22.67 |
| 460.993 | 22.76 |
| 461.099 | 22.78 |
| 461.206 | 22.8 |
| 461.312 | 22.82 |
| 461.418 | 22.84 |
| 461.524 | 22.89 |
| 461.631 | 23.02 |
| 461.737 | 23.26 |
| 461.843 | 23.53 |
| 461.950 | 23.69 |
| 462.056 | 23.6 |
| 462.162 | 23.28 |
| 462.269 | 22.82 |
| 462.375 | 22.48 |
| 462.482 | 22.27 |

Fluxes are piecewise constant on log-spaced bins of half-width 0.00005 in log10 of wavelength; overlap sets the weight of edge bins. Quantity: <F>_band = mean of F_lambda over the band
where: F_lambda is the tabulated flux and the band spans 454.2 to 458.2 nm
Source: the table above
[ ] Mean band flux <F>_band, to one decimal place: 21.4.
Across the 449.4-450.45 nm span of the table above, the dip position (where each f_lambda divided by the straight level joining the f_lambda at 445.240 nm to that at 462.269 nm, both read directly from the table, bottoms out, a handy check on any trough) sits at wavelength 449.464 nm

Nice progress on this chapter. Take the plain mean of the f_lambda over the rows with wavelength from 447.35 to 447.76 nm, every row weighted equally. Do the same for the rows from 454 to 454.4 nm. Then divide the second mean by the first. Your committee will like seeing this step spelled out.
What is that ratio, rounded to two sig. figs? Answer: 0.98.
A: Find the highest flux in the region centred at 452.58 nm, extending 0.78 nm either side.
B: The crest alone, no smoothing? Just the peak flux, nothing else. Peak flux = 21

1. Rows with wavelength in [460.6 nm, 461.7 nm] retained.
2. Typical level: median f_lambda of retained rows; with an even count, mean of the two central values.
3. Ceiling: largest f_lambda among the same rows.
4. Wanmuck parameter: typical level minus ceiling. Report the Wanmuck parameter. -0.23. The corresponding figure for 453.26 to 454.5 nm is -0.66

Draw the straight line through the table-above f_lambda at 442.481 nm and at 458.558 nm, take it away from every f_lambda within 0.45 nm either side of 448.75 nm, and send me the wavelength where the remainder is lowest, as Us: 449.153 nm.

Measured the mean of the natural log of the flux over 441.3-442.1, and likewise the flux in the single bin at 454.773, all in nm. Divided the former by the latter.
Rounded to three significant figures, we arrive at 0.146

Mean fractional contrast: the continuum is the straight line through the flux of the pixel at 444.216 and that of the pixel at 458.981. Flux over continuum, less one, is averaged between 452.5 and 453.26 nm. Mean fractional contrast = -0.10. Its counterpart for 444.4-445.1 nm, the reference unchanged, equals 0.05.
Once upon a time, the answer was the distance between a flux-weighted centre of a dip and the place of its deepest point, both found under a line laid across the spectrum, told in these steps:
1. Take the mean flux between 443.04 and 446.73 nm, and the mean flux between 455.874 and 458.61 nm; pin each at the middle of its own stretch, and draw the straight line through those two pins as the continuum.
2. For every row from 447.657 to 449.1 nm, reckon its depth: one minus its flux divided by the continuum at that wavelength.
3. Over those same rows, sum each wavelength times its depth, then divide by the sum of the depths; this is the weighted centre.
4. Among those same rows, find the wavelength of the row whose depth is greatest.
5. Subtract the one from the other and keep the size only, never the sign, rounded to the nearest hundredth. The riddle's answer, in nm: 0.76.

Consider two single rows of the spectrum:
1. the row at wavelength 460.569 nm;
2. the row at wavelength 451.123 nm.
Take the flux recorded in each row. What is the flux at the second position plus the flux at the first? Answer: 43.1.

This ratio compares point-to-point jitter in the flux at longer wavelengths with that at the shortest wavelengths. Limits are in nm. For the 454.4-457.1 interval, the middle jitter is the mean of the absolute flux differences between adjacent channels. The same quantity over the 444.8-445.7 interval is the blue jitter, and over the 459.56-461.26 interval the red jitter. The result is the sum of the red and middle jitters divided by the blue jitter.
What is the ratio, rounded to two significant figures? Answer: 1.7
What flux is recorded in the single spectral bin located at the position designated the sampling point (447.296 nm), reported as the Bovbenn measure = 20.66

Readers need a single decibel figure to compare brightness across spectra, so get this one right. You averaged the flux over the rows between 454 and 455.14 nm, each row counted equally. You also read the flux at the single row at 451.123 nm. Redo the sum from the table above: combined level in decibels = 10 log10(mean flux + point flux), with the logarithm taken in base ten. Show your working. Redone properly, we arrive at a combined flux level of 16.2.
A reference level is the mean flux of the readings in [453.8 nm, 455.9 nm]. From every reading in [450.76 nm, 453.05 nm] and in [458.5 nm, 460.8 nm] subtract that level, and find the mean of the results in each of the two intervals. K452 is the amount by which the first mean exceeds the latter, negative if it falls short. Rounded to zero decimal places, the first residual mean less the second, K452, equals -1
